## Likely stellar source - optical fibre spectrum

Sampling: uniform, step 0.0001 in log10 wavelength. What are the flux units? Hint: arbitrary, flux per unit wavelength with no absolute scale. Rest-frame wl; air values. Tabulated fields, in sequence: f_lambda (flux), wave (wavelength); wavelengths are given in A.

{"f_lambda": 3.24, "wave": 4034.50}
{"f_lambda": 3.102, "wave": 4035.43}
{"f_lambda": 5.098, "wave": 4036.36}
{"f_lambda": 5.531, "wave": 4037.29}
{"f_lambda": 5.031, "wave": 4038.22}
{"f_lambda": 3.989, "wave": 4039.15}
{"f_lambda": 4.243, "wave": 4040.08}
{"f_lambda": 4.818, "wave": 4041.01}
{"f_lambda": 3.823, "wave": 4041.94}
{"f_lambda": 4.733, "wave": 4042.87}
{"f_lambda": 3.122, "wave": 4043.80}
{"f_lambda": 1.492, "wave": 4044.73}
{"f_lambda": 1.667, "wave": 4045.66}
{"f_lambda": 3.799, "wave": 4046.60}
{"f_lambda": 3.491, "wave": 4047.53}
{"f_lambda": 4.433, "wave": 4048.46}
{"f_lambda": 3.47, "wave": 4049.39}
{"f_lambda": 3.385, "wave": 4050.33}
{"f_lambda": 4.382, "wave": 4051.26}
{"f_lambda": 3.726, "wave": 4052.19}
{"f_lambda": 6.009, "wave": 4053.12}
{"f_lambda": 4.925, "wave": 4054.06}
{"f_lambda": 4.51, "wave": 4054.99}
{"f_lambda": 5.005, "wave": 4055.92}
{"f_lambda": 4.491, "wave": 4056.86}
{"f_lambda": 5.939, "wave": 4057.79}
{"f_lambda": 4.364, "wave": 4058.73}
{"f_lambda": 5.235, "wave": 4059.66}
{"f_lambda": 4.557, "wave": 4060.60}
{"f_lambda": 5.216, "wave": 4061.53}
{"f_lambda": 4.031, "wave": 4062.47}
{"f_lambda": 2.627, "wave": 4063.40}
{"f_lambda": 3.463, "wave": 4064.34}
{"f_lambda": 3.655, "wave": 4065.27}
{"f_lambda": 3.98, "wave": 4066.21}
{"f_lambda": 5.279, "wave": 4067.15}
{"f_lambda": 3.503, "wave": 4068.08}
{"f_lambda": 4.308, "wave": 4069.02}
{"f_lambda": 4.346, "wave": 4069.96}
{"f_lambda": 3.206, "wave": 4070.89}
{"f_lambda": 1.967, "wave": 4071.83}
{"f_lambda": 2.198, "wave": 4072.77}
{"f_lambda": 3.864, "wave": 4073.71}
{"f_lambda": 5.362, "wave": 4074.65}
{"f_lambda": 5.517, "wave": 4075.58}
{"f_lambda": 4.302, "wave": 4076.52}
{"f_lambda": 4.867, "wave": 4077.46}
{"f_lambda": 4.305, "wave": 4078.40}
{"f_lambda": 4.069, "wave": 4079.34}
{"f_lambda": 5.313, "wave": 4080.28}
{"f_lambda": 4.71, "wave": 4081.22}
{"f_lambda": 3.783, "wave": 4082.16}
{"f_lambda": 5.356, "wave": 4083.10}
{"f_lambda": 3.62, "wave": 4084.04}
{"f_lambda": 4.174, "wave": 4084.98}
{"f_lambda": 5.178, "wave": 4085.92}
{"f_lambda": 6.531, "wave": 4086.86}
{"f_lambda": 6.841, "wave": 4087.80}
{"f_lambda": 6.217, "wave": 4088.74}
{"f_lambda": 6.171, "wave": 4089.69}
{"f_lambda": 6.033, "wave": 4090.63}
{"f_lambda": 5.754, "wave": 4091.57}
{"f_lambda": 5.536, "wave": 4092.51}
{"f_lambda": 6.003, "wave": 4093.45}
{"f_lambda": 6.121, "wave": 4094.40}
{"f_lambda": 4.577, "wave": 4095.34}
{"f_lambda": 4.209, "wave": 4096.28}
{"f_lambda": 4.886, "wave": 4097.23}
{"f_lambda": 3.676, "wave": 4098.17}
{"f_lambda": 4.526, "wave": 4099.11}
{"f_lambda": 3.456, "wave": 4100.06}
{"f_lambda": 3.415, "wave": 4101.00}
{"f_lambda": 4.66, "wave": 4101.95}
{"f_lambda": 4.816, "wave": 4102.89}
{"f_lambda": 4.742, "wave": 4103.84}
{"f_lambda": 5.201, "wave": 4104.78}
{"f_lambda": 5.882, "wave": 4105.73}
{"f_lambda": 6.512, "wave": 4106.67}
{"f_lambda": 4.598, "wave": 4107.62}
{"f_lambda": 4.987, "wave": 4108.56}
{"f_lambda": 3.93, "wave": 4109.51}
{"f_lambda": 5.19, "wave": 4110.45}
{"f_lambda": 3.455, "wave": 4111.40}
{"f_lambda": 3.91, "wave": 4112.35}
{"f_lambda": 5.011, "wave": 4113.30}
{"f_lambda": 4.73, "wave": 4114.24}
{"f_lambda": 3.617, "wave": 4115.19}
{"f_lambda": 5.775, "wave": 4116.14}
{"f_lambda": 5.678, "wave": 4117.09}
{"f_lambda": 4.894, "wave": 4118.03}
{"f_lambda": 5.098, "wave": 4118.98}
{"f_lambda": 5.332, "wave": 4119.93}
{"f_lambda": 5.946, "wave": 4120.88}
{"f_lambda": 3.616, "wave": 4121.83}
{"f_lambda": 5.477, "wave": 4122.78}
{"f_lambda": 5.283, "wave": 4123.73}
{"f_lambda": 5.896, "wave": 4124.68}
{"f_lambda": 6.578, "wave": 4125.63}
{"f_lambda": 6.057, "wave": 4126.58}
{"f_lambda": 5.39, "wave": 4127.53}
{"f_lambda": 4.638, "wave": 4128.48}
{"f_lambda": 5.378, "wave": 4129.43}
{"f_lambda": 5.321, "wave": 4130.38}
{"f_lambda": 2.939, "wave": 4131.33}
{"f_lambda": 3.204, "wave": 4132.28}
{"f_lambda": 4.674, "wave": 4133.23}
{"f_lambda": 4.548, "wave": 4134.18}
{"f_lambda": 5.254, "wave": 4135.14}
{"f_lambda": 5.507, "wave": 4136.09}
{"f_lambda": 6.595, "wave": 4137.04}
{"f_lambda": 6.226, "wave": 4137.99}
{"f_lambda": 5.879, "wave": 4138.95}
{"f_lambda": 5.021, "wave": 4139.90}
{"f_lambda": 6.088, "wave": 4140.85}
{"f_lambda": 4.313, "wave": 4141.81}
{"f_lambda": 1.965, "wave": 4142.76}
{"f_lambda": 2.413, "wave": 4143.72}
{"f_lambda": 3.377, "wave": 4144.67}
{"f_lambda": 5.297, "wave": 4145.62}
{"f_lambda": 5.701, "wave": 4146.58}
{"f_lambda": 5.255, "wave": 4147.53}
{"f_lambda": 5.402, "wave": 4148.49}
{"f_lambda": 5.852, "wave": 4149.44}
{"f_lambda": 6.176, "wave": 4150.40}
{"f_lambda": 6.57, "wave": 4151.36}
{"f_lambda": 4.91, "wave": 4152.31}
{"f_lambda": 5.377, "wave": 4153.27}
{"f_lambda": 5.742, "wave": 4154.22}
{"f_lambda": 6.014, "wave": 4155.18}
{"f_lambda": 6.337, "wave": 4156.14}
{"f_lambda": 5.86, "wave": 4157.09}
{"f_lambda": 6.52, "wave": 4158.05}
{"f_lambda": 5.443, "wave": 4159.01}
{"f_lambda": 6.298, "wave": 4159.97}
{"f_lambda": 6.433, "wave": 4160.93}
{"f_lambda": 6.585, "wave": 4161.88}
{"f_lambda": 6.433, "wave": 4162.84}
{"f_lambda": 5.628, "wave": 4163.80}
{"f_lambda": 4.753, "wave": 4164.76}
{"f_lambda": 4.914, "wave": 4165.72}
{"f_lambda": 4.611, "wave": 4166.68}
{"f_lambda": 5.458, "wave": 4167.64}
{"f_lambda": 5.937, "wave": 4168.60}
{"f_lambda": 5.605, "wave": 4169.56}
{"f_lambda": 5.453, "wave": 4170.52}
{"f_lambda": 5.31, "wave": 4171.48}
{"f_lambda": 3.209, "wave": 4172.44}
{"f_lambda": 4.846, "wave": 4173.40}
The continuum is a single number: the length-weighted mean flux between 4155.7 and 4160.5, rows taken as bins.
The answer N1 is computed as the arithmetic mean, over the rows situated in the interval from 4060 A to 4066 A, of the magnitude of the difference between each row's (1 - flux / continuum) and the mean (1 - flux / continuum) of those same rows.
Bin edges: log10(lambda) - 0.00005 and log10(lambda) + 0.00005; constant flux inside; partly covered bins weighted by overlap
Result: 0.11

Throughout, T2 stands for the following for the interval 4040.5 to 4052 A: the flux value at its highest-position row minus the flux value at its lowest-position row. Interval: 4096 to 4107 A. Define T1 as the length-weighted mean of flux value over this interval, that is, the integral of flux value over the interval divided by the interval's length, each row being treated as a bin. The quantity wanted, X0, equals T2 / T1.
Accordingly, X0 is -0.09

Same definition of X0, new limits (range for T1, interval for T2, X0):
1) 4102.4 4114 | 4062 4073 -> -0.38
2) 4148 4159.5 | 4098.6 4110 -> -0.10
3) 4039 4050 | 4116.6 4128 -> -0.08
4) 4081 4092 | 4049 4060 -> 0.33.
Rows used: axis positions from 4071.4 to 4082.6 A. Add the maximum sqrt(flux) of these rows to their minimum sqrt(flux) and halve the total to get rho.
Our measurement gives 1.88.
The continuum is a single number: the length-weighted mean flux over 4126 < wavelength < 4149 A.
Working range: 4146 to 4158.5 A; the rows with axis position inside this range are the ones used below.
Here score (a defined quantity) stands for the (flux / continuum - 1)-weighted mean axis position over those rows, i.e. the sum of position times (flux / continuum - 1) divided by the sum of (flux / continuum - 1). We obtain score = 4153.1 A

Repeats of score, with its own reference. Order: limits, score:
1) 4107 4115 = 4111.0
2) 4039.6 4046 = 4044.3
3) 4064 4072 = 4068.8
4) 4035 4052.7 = 4045.6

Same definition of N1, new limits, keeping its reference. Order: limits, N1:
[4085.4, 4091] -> 0.06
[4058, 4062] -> 0.06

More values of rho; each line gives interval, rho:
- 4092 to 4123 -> 2.20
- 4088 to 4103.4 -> 2.17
